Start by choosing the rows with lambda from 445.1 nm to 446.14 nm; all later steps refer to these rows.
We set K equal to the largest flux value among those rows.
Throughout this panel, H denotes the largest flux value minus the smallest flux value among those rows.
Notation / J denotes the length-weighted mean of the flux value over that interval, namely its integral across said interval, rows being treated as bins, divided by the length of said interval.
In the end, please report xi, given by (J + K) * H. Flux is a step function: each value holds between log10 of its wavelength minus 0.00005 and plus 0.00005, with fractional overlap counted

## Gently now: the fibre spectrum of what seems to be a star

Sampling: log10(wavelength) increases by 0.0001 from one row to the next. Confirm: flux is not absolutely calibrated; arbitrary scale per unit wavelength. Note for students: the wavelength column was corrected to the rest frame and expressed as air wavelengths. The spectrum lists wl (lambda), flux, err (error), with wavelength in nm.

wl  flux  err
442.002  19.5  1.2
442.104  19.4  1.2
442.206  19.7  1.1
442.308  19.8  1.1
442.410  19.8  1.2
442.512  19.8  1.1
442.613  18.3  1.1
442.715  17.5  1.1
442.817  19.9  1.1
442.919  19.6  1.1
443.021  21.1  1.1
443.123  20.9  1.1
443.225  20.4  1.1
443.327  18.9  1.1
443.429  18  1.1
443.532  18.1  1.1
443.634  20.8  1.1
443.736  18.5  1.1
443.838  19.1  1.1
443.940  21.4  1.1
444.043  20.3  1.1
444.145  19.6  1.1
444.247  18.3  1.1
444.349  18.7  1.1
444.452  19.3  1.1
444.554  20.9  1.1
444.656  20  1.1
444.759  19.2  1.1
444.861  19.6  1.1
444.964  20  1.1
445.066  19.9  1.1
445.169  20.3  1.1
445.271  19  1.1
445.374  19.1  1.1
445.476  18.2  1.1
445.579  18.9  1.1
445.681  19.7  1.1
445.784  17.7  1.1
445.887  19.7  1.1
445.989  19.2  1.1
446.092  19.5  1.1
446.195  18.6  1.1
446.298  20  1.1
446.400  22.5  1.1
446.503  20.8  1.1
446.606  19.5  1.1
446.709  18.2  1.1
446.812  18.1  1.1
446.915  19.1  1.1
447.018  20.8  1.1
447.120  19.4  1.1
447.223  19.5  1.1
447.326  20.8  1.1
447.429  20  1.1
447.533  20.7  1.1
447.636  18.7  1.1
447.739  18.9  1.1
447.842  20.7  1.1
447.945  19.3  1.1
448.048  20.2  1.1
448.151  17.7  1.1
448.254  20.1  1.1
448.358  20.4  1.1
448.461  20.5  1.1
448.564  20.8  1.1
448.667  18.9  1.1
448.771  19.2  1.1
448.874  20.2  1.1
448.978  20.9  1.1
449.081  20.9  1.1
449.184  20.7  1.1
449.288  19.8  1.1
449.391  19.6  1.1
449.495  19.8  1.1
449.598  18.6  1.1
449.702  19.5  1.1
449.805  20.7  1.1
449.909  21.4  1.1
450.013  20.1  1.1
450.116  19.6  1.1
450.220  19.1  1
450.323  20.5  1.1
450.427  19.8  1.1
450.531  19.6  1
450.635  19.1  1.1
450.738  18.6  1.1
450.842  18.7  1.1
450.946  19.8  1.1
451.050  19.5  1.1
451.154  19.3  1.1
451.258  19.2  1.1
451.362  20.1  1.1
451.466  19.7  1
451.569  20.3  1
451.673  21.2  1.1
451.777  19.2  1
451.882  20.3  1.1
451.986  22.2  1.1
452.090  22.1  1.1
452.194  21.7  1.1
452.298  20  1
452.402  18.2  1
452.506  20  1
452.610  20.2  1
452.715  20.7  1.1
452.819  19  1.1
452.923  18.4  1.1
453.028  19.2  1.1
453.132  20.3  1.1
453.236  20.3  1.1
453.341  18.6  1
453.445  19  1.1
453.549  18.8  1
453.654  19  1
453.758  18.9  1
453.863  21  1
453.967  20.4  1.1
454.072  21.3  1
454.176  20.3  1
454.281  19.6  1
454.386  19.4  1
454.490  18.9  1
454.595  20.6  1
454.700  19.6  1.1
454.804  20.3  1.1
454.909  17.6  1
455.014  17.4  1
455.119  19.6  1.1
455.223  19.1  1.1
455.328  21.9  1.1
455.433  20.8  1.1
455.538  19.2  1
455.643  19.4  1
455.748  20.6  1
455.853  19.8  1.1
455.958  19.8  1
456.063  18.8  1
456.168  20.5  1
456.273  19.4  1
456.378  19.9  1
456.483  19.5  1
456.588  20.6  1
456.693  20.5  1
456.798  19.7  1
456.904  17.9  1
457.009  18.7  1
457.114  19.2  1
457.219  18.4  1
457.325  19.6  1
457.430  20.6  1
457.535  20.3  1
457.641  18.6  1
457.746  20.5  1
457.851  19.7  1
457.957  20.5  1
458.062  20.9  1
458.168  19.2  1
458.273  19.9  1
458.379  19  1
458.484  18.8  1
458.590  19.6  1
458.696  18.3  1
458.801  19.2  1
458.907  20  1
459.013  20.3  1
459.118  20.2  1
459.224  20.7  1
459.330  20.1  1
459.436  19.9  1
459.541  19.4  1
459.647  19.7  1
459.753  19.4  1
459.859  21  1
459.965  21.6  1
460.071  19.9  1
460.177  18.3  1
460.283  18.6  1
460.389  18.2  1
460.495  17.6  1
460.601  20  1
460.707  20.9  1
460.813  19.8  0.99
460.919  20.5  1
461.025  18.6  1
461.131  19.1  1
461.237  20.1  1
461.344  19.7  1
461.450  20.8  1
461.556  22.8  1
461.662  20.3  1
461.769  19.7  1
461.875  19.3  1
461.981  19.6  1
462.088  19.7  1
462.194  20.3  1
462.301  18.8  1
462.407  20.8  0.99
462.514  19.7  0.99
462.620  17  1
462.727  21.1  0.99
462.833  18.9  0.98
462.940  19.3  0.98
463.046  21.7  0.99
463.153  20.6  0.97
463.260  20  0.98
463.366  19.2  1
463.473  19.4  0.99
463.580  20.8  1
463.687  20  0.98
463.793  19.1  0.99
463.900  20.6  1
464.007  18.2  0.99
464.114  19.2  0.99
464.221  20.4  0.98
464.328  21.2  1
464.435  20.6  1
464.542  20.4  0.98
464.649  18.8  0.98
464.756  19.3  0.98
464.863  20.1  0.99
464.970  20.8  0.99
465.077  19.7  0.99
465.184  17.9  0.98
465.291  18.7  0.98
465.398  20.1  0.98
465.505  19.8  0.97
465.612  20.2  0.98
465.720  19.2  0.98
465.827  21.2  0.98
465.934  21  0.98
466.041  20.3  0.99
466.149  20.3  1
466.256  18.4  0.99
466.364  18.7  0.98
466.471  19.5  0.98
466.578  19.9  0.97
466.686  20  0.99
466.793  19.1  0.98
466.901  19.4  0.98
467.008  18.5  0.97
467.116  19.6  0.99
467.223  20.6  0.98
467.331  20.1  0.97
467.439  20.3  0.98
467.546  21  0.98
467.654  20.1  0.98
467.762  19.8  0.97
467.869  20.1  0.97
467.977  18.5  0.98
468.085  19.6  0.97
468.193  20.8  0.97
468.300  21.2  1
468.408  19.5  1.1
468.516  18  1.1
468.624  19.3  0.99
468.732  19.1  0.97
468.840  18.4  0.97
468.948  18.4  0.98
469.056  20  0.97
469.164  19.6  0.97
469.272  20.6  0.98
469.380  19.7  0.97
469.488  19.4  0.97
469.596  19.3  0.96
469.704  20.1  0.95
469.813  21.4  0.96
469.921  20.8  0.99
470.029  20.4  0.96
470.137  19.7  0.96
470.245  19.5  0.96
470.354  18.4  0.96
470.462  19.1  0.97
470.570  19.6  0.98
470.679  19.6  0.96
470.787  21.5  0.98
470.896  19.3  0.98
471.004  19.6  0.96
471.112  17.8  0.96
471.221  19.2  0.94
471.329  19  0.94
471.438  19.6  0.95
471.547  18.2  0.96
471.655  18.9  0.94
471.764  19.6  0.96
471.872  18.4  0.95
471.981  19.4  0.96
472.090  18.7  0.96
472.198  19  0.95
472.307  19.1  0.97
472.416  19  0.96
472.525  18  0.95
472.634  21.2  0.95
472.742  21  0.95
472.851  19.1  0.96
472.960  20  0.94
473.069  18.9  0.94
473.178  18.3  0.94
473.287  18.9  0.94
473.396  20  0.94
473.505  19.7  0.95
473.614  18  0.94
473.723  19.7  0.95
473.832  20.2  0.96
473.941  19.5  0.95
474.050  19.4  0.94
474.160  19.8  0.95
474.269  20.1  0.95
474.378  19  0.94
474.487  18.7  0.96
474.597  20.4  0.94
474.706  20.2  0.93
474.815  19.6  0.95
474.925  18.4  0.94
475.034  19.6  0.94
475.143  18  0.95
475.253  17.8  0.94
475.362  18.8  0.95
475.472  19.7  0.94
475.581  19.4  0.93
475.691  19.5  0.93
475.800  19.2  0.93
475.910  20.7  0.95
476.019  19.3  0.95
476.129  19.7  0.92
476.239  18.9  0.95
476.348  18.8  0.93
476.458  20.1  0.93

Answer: 103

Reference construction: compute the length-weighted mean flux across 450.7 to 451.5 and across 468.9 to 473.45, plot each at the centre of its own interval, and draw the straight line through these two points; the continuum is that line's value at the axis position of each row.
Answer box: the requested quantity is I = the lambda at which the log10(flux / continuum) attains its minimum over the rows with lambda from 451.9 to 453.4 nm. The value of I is 452.402 nm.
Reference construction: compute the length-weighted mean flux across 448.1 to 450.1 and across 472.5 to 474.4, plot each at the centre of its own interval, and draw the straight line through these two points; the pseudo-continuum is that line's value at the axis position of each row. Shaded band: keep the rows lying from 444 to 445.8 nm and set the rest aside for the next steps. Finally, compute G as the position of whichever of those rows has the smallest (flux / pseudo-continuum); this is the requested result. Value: 445.784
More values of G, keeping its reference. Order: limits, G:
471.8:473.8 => 472.525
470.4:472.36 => 471.112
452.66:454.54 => 452.923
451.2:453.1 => 452.402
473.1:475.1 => 473.614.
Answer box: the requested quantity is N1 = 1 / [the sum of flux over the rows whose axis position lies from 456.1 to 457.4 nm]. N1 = 0.0043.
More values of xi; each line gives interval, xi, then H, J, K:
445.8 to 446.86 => 185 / 4.4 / 19.5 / 22.5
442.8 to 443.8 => 126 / 3.1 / 19.6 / 21.1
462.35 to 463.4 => 195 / 4.7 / 19.9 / 21.7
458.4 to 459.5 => 97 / 2.4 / 19.7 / 20.7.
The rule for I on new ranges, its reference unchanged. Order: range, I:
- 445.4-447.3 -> 445.784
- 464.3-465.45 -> 465.184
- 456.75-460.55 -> 460.495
